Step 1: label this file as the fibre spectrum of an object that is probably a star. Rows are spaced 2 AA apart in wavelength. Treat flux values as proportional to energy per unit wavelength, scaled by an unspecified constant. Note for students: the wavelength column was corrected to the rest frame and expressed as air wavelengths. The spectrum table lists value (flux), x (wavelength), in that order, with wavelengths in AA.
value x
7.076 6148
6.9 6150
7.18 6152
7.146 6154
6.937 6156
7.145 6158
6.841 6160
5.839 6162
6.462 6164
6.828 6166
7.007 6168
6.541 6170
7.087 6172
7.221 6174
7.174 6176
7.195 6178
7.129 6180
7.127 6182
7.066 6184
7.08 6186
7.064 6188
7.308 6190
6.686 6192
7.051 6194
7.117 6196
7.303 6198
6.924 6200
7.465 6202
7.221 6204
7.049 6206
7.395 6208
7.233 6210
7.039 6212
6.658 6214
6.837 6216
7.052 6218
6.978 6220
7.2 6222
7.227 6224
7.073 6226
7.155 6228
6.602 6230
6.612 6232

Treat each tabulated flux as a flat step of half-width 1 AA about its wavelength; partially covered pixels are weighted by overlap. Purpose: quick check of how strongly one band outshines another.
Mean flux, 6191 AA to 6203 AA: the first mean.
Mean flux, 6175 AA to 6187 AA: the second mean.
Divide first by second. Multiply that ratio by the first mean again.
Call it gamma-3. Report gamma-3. 7.05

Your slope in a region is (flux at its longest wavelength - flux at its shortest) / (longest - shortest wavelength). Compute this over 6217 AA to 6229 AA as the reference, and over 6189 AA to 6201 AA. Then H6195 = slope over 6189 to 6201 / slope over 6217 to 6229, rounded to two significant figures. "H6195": -3.7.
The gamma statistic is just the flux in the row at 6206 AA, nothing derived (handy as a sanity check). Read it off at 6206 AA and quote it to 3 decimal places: 7.049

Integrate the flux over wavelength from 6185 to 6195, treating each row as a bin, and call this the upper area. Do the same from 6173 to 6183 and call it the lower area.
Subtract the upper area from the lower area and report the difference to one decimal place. 1.3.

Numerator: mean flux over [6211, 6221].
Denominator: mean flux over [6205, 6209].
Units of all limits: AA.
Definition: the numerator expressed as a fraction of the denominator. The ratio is 0.96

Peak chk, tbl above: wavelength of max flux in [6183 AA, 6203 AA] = 6202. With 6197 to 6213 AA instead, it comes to 6202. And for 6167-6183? 6174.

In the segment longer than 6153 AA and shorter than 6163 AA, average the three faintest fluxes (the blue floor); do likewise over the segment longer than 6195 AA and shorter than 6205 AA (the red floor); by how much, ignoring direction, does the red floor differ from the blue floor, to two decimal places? 0.55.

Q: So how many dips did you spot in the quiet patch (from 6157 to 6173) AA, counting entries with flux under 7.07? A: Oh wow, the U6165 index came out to 6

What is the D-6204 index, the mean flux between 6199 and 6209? 7.21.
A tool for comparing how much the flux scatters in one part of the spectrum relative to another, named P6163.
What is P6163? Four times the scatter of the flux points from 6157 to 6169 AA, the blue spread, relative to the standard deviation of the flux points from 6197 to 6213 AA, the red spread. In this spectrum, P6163 10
